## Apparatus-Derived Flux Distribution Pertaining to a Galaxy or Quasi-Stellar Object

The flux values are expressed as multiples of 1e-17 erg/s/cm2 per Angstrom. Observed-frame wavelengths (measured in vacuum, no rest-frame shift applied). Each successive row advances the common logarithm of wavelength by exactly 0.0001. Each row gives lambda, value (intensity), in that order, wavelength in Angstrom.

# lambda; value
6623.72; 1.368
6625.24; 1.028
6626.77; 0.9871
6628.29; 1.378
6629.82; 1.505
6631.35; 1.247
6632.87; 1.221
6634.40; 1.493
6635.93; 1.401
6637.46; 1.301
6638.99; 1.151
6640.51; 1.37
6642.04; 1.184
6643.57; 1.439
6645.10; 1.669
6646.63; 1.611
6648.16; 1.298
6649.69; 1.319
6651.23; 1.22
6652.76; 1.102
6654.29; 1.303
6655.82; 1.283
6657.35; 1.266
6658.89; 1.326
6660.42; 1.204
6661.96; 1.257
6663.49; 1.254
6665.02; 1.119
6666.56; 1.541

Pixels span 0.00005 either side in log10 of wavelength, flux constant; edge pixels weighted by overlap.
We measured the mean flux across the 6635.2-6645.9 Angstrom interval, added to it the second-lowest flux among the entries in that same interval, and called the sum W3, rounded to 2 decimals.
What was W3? 2.54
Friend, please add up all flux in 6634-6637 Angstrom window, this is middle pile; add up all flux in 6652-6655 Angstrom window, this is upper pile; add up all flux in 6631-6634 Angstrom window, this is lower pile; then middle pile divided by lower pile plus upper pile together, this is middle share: 0.59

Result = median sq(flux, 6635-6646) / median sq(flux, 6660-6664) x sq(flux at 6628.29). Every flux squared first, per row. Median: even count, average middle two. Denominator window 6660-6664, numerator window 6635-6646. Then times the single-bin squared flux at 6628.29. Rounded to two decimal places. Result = 2.27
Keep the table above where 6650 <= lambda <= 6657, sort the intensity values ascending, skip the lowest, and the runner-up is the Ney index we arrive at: 1.22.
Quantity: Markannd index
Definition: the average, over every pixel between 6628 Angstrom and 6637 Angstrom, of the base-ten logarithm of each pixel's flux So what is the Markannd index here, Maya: 0.14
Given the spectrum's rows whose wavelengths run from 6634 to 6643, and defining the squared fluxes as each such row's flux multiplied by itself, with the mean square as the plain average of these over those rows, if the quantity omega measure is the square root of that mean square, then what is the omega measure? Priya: 1.32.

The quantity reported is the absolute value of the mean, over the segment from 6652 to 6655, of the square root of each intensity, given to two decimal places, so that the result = 1.10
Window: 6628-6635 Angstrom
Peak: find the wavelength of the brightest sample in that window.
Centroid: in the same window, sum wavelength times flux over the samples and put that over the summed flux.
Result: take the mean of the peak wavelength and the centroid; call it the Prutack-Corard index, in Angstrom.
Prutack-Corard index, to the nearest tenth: 6630.6 Angstrom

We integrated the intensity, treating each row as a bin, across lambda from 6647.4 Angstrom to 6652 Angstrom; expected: 5.87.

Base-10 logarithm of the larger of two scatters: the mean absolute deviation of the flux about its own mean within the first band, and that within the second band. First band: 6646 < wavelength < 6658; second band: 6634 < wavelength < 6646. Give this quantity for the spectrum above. -0.90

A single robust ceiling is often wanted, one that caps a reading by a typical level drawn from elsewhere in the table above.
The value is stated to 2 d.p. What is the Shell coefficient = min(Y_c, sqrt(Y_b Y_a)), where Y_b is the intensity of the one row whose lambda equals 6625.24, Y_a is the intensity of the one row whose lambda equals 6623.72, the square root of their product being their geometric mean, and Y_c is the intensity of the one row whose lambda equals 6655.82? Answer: 1.19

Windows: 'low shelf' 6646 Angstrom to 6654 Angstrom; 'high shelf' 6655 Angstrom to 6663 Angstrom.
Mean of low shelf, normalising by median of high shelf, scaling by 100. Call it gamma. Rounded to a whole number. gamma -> 103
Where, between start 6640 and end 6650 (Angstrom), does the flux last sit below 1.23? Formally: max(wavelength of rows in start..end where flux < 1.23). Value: 6642.04 Angstrom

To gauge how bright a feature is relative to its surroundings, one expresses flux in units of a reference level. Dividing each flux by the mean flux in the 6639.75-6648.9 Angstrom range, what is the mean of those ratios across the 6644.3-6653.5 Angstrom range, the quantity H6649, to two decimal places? 0.96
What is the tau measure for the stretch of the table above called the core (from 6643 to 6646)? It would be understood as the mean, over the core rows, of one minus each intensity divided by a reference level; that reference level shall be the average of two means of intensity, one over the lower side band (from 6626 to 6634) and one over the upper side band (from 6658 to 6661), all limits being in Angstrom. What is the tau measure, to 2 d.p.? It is -0.23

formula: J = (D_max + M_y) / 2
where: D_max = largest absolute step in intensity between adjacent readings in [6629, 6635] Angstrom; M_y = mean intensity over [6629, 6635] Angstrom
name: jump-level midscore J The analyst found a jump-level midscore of 0.82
